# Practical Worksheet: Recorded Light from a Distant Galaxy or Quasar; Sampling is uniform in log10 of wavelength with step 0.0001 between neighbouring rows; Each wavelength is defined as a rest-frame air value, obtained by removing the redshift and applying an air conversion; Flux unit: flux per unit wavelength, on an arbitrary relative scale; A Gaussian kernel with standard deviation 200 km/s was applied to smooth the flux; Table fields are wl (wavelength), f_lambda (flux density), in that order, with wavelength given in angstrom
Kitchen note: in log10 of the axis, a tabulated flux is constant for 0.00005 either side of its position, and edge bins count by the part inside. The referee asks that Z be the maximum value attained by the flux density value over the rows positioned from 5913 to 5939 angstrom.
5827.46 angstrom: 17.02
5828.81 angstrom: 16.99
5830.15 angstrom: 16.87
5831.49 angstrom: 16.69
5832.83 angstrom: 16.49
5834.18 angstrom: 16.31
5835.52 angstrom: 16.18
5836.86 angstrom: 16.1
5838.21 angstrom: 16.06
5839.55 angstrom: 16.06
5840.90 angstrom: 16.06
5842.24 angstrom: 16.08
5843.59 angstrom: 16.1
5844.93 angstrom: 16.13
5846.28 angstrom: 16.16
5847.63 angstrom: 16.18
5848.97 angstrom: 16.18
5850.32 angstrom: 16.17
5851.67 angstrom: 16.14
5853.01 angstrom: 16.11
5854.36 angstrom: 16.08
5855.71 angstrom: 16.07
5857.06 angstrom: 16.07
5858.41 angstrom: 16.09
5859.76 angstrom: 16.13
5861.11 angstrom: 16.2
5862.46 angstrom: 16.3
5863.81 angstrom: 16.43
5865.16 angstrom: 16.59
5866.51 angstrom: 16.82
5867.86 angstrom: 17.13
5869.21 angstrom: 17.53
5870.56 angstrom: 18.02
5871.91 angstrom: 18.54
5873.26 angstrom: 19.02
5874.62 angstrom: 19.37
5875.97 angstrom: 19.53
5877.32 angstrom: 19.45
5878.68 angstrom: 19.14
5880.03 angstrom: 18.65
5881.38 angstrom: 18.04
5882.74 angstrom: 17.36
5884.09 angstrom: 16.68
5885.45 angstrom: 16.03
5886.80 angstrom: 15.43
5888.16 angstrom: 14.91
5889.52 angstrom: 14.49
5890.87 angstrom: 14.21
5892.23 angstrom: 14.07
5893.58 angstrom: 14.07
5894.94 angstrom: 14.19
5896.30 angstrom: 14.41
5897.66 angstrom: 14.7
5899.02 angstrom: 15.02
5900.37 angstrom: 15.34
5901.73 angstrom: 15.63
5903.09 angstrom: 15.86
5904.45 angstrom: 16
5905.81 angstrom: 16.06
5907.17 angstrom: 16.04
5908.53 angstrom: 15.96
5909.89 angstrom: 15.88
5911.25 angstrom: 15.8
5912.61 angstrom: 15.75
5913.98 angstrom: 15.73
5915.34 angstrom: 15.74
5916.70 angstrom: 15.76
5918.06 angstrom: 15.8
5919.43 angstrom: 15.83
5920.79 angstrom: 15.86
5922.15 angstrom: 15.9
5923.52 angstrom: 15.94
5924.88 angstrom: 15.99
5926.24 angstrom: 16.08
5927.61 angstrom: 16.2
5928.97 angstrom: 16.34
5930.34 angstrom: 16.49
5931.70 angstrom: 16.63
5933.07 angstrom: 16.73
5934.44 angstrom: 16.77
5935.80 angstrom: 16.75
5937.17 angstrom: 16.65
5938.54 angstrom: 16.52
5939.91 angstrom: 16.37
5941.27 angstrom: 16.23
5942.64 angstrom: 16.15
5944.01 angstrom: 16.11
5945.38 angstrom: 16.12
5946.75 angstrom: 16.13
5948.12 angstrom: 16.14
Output 16.77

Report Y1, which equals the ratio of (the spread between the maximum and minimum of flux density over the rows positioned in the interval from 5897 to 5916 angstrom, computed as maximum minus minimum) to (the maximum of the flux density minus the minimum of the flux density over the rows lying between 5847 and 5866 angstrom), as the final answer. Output 3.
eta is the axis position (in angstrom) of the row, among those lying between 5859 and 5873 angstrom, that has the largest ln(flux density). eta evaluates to 5871.91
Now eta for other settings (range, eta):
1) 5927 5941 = 5934.44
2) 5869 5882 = 5875.97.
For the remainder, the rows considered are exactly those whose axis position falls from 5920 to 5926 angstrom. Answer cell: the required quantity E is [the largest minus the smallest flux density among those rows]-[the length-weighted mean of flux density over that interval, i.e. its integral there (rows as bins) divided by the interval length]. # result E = -15.8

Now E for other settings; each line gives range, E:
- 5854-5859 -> -16.0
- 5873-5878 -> -18.8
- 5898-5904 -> -14.6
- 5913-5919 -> -15.7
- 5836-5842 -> -16.0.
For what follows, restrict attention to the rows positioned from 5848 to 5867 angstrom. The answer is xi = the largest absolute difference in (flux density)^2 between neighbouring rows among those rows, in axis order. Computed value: 8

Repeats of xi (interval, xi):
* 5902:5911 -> 4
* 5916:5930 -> 5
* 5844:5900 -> 24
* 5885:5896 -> 19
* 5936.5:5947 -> 5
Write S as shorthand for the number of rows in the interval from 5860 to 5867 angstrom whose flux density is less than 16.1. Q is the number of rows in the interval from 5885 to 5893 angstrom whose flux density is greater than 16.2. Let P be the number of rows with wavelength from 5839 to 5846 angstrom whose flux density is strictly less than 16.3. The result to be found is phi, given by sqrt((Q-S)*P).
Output 0.0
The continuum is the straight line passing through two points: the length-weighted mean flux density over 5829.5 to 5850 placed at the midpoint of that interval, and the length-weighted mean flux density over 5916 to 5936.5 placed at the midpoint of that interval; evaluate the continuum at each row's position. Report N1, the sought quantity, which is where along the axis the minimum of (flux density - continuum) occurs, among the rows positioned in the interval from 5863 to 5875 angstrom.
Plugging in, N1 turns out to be 5863.81 angstrom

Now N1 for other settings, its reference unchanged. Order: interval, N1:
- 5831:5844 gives 5838.21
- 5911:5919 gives 5913.98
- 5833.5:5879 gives 5838.21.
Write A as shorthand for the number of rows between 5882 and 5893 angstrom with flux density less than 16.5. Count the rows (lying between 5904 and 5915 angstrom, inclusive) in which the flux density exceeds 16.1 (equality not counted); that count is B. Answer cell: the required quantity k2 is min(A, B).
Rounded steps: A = 6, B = 0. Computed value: 0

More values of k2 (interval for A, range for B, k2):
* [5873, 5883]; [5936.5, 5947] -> 0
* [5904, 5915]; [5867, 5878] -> 8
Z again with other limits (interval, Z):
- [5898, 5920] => 16.06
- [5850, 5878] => 19.53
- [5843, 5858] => 16.18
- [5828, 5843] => 16.99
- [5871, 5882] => 19.53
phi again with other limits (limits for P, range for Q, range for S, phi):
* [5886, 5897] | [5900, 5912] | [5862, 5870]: 0.0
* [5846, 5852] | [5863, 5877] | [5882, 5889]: 5.9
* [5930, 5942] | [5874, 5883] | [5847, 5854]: 2.6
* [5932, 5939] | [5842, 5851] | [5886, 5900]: 0.0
